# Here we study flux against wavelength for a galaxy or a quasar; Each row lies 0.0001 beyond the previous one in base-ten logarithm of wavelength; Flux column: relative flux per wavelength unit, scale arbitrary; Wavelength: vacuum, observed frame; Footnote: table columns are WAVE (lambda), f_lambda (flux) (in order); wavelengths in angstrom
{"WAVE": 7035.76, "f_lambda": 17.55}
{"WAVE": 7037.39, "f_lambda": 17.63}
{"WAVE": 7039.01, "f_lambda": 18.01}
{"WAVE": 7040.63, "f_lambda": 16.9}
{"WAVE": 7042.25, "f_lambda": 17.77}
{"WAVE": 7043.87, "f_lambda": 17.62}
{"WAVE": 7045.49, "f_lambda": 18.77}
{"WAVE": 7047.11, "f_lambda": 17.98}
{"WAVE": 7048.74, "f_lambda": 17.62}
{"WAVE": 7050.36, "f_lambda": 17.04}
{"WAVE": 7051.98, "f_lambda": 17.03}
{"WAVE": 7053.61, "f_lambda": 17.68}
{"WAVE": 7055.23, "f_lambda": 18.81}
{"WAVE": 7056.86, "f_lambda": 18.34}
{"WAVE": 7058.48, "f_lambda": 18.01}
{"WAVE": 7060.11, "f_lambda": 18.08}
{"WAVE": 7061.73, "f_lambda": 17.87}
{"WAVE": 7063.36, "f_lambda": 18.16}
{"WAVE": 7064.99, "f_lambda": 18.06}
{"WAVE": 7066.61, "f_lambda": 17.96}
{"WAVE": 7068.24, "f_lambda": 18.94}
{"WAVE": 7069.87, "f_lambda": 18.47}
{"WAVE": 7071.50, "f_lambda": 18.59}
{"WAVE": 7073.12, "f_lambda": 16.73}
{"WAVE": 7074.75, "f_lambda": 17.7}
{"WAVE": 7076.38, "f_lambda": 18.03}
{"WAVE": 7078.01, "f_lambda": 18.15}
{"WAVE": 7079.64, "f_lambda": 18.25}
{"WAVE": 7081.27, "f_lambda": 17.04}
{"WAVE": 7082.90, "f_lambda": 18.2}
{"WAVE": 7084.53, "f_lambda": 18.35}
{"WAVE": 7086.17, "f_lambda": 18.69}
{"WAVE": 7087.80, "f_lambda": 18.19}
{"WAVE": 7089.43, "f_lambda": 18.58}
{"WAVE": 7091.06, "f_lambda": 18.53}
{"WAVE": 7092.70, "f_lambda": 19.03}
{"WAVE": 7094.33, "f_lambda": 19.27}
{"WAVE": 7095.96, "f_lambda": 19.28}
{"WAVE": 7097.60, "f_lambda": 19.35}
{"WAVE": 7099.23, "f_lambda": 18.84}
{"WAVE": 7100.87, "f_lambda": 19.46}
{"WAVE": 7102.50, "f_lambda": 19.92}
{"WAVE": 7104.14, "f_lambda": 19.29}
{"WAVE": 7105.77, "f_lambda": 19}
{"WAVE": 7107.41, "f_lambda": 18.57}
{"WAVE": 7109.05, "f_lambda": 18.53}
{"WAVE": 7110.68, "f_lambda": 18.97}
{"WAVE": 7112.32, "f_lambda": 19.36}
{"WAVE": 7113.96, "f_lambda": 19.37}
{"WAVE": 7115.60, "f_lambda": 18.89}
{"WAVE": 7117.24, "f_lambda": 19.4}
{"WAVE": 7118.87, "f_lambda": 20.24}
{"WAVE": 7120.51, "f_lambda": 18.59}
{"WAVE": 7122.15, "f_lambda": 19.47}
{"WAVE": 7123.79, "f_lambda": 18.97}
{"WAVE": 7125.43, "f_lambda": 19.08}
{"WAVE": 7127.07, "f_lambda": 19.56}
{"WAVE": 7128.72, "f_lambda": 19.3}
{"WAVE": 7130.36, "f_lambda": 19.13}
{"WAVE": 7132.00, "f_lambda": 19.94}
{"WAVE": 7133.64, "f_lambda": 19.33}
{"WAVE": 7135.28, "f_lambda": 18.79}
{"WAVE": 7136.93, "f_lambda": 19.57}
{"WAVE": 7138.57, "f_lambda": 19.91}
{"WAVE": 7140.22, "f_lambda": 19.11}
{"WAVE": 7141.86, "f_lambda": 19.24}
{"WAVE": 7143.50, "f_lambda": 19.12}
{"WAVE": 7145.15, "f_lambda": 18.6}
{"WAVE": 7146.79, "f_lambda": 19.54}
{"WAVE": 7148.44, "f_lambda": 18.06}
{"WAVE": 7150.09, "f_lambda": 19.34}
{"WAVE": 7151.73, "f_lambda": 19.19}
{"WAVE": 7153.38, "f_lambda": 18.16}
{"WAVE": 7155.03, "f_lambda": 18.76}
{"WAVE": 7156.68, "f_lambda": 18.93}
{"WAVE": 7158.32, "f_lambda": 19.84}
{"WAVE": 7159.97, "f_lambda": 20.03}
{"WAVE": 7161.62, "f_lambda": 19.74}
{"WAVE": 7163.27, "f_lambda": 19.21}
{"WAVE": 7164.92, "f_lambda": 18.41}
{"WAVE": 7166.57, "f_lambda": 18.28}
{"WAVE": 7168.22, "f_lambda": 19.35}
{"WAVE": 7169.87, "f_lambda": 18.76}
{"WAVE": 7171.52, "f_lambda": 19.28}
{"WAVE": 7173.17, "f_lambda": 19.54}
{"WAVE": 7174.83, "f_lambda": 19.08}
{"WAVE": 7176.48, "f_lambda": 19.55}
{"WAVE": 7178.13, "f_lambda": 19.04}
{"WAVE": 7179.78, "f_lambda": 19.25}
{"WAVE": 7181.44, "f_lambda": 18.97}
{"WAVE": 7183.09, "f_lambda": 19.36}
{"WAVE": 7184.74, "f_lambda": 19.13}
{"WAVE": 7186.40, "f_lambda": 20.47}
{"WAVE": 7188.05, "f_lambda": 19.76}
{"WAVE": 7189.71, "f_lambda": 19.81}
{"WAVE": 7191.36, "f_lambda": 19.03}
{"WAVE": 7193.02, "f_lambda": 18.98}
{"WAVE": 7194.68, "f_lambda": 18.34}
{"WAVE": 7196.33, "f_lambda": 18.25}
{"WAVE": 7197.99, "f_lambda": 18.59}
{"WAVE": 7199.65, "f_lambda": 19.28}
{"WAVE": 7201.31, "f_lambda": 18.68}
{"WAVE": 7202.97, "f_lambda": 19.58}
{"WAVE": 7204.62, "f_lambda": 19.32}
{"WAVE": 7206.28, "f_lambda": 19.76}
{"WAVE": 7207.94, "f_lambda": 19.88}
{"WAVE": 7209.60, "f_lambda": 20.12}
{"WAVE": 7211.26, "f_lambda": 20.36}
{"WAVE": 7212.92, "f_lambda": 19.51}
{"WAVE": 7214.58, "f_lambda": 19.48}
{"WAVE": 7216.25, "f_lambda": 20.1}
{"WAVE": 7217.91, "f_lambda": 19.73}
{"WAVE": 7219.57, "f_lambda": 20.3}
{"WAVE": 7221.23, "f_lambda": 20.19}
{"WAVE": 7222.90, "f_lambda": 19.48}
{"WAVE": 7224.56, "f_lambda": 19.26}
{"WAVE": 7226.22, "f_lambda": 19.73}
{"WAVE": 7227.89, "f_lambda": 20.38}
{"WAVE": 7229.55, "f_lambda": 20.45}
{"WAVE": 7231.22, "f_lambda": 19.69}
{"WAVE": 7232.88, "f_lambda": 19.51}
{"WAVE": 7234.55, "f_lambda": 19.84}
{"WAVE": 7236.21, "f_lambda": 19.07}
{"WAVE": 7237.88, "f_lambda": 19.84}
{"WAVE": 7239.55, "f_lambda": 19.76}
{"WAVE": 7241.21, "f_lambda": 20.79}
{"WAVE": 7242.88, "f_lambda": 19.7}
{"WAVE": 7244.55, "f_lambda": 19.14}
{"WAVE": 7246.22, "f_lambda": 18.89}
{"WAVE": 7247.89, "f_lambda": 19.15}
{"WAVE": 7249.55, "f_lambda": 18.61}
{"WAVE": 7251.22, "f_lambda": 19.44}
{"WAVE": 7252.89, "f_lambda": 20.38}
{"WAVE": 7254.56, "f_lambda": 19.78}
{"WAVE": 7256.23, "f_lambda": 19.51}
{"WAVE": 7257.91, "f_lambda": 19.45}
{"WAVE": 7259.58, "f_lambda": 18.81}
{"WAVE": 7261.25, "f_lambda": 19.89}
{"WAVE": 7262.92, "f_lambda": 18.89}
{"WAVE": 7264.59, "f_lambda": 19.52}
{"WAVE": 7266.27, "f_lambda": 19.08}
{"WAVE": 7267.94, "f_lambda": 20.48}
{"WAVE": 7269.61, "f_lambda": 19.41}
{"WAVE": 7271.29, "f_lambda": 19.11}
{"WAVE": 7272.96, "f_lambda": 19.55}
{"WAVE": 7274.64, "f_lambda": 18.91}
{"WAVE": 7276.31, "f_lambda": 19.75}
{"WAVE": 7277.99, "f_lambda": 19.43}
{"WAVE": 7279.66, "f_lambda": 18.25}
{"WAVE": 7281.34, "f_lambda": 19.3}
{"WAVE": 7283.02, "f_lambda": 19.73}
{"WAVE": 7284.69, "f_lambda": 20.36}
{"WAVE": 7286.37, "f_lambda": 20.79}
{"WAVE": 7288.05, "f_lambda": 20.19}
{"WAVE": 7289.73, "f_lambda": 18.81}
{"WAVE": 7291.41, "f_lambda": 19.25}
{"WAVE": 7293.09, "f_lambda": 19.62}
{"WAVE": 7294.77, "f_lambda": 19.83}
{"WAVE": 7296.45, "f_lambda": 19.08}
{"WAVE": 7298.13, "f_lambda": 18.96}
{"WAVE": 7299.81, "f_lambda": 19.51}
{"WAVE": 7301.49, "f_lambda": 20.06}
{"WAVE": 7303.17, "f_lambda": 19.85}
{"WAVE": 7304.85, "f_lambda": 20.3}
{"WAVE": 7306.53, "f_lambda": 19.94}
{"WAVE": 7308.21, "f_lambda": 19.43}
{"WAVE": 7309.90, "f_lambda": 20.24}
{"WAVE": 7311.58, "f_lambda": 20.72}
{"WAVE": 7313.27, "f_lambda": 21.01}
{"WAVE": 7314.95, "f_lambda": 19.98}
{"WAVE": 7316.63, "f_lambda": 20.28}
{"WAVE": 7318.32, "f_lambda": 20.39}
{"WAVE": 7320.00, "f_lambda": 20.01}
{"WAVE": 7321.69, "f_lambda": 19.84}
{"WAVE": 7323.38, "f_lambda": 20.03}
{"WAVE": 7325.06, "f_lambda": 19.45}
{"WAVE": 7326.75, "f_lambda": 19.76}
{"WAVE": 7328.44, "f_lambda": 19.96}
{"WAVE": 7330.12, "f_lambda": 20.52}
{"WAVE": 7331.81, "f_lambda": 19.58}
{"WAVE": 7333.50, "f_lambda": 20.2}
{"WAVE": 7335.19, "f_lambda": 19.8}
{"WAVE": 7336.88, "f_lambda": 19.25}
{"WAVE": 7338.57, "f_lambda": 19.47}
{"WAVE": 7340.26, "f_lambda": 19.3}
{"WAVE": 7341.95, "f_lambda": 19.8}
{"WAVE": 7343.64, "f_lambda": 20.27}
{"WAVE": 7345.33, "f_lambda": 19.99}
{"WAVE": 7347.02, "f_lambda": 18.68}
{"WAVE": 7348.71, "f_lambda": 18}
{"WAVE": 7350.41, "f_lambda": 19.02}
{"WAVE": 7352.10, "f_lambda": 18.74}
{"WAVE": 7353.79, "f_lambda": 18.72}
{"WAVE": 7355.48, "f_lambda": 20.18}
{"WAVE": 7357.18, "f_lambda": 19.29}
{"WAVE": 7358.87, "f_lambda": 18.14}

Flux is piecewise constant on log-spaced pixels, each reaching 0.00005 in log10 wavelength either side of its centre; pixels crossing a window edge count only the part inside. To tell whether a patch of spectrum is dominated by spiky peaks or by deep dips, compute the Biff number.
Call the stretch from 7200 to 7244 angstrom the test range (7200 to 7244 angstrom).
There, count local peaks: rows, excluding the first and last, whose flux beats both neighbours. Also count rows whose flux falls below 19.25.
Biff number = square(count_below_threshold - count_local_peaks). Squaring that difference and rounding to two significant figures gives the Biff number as 36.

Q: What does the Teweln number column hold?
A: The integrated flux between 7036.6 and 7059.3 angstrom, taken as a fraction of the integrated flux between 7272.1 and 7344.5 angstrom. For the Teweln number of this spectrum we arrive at 0.3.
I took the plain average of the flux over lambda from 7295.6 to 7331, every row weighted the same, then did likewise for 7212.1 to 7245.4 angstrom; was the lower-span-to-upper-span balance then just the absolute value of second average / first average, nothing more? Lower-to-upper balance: 0.991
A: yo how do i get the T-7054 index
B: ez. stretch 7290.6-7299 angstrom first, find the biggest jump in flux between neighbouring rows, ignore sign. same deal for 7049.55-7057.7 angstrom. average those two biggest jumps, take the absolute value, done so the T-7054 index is 0.94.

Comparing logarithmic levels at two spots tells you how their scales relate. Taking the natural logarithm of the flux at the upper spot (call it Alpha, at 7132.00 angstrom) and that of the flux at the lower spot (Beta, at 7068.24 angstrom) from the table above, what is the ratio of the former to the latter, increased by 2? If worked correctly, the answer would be 3.02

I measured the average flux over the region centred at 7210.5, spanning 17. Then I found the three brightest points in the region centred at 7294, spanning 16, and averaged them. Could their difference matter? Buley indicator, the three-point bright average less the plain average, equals 0.56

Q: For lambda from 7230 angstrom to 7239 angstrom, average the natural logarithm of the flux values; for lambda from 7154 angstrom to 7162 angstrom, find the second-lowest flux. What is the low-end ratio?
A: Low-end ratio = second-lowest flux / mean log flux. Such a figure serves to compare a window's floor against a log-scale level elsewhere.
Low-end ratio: 6.36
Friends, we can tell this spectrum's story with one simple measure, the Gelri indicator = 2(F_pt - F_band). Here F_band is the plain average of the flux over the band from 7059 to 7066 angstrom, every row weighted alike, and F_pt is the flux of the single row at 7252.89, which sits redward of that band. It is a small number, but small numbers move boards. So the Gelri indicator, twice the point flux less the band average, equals 5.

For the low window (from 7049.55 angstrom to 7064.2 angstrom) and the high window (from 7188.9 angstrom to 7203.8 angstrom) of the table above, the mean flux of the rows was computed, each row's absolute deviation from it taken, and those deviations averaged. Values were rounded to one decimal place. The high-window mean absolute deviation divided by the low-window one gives 1.0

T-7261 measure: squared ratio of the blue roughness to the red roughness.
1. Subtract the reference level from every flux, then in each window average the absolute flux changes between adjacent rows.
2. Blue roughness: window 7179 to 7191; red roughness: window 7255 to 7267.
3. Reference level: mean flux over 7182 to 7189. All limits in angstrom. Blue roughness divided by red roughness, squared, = 0.6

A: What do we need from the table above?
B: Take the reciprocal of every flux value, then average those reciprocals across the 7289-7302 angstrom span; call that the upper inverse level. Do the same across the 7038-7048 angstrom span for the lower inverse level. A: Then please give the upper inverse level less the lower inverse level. -0.0045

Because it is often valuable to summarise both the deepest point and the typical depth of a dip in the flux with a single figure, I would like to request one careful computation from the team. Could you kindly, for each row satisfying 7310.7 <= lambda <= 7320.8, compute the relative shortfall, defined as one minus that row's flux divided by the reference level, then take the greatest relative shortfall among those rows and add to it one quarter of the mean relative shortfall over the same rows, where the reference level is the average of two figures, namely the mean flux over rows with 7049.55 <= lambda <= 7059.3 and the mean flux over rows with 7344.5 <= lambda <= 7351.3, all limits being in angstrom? -0.12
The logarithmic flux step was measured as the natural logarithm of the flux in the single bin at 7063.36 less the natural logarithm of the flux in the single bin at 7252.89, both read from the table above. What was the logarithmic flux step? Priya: -0.12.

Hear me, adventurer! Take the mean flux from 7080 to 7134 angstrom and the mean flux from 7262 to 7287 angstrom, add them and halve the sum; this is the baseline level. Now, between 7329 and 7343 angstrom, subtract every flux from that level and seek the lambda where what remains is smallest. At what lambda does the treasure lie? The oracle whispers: 7330.12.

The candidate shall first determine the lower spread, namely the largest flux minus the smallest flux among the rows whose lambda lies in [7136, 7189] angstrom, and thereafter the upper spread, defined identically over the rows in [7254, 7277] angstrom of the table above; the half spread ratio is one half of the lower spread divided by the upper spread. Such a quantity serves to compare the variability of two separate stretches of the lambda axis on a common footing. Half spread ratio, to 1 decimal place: 0.7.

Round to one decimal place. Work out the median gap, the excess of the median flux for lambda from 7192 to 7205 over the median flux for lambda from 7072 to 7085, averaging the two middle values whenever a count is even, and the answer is 0.7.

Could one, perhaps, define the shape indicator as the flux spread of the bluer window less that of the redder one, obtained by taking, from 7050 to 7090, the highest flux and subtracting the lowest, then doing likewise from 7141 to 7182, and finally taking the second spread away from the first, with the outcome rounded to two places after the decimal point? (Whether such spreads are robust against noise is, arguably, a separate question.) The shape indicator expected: 0.24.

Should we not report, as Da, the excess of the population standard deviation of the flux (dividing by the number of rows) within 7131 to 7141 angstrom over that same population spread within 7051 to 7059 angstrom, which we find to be -0.19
